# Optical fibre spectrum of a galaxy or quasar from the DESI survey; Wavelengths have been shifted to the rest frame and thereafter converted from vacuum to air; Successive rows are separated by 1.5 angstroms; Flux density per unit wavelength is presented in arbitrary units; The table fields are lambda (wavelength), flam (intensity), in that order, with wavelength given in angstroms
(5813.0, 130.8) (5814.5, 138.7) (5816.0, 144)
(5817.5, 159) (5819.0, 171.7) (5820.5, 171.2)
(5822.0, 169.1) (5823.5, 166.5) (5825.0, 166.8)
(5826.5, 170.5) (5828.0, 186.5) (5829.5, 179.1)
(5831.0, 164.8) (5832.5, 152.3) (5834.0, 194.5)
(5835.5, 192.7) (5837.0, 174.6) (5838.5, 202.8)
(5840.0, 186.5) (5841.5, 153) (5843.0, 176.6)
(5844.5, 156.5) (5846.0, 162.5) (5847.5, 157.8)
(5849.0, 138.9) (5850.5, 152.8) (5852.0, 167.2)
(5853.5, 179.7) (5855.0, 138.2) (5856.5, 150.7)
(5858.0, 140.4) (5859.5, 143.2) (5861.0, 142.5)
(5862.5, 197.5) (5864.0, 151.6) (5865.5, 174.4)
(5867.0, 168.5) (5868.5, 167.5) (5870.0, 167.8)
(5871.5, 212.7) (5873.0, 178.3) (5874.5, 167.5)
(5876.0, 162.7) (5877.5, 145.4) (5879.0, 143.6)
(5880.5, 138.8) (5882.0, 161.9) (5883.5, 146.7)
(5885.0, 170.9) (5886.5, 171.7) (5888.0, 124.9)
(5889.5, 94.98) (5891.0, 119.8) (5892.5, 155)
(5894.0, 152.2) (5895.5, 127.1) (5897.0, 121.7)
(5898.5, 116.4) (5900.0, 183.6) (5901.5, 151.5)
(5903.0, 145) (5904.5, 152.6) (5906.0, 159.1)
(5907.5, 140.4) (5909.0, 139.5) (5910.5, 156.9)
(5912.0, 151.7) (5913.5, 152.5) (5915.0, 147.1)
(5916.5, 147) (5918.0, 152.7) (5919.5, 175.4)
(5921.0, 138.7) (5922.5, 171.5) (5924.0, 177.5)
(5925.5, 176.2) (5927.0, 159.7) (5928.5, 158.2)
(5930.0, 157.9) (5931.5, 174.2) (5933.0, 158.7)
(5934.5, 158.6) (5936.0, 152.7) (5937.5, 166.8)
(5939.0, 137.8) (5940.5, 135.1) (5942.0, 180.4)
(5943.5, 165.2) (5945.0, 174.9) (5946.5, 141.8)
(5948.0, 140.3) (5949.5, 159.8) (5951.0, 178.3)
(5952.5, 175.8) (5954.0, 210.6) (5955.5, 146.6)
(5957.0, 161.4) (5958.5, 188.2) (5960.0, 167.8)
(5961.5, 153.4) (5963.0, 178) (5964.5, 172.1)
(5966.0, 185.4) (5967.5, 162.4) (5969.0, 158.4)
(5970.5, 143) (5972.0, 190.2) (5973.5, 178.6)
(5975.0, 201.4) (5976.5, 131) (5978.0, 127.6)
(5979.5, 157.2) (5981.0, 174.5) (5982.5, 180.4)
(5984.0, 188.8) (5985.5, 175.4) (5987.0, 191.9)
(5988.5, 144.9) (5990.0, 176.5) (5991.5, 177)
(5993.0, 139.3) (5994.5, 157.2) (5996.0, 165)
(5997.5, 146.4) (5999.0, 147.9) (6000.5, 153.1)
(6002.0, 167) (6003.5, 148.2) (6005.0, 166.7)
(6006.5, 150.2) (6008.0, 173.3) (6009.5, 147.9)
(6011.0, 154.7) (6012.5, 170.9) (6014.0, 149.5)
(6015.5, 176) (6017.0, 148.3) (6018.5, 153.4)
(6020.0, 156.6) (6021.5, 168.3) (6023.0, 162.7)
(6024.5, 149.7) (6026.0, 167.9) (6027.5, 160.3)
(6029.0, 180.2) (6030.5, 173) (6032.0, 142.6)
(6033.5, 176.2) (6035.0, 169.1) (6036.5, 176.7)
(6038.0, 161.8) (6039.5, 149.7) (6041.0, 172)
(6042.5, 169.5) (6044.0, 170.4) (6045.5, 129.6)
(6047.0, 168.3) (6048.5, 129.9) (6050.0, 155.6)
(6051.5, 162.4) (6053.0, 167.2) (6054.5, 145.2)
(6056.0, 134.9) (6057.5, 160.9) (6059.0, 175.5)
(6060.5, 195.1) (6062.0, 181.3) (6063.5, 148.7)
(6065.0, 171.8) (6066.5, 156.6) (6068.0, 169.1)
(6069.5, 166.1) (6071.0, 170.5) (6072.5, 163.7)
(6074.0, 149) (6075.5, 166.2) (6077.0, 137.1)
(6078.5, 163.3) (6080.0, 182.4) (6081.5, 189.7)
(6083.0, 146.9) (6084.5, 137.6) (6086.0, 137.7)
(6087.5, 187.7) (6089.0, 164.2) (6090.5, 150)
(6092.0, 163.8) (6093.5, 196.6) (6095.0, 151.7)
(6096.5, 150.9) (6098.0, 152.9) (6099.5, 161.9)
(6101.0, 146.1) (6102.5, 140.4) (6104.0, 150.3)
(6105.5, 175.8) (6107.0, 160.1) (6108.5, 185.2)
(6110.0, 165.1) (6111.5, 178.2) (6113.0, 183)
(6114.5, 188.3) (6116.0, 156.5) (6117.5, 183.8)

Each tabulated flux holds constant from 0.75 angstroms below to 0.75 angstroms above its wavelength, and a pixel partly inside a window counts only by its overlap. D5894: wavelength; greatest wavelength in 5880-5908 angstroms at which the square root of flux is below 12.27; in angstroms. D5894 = 5907.5 angstroms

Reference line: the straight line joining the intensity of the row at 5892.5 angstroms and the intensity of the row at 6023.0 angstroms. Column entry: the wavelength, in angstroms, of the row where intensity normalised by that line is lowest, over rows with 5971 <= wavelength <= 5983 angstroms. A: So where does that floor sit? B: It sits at 5978.0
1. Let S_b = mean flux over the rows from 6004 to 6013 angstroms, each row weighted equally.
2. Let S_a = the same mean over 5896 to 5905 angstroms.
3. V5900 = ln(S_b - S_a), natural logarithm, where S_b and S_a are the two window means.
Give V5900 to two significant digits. 2.7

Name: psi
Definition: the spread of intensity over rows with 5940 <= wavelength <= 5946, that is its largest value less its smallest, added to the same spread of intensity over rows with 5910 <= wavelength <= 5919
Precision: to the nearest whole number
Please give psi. 55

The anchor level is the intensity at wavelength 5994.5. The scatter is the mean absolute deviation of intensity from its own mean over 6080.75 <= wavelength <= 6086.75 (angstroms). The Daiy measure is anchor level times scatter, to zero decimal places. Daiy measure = 2887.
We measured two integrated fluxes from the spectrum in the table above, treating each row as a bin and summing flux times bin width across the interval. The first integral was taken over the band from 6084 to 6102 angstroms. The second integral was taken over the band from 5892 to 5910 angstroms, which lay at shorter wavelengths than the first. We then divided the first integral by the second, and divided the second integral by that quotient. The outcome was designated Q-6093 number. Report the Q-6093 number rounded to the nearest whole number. 2400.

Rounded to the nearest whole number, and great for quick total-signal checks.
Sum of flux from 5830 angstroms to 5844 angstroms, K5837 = 1598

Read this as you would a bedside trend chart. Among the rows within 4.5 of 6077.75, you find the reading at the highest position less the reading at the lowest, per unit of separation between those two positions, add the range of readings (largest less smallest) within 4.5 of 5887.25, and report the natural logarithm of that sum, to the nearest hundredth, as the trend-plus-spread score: 4.41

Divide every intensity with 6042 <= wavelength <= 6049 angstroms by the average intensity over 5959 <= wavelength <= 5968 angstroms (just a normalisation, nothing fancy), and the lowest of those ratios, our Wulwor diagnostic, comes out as 0.76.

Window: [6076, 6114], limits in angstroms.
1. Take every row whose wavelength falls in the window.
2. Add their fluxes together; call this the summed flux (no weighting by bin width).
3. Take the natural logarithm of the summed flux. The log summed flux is 8.31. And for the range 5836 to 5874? 8.33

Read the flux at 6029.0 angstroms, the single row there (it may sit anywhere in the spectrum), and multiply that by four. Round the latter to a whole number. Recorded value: 721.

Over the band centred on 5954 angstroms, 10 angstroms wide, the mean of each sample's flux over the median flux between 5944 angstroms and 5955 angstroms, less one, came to -0.003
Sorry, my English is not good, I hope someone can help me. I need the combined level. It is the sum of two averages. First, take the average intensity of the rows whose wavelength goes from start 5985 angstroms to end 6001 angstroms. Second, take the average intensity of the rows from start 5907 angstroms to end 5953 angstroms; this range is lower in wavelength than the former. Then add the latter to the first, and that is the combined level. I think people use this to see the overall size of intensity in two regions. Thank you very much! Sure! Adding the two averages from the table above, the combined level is 319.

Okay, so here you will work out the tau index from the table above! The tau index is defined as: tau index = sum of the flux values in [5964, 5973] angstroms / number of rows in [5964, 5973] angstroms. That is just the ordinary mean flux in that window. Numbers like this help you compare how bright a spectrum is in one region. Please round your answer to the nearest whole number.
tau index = 169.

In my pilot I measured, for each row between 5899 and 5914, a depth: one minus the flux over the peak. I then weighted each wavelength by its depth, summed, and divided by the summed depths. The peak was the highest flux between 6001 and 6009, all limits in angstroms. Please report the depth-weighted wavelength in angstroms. 5907.8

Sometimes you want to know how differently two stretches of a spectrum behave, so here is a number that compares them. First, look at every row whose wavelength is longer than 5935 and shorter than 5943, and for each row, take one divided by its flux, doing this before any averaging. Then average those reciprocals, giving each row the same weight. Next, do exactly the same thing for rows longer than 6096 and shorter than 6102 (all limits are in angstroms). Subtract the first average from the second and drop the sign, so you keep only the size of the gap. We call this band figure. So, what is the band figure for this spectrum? 0.0000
